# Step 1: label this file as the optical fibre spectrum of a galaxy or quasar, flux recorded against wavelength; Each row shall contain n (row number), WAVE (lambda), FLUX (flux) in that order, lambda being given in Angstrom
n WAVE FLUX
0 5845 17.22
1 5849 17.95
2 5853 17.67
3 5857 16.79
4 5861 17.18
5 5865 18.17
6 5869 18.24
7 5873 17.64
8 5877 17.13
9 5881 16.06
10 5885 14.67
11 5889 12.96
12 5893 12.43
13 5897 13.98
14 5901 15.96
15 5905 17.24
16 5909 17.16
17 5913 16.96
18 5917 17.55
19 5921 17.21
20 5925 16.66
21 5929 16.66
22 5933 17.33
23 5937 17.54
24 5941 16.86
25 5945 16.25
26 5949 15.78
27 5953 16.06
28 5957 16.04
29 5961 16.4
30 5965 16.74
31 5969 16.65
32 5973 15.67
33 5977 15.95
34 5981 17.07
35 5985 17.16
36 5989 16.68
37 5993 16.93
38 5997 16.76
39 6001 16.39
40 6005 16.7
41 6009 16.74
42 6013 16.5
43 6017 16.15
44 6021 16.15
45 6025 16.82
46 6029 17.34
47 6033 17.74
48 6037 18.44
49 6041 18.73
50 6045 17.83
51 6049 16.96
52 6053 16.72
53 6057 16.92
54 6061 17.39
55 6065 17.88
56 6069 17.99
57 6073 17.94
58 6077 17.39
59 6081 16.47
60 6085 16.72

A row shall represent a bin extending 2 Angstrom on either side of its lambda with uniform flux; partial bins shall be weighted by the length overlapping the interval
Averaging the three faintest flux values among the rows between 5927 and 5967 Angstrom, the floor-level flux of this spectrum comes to 16.0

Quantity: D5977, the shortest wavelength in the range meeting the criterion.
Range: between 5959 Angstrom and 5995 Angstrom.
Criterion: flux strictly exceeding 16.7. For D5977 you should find 5965 Angstrom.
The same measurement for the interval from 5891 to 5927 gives 5905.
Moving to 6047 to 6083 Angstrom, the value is 6049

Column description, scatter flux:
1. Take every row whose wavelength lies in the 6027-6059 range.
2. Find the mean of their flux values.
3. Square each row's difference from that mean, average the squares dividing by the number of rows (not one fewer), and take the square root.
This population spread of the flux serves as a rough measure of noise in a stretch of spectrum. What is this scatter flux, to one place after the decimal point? 0.7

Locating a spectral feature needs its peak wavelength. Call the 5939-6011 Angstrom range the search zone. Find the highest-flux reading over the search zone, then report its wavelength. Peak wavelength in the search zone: 5985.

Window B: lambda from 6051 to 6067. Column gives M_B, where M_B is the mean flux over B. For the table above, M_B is 17.2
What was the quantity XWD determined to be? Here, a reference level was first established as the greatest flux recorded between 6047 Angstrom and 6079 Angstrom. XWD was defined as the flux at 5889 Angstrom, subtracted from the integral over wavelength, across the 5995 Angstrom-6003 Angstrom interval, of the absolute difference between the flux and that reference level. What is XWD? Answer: -2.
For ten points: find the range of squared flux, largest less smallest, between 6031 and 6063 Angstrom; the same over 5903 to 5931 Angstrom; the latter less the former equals -41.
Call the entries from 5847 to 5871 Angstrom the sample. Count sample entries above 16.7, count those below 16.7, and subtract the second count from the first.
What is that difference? 6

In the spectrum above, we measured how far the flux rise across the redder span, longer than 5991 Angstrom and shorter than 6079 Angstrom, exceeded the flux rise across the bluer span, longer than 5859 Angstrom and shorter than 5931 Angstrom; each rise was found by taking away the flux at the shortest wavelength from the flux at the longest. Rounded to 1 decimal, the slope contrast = 1.0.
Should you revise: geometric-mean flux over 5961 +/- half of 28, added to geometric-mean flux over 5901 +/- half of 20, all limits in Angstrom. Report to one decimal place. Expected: 31.4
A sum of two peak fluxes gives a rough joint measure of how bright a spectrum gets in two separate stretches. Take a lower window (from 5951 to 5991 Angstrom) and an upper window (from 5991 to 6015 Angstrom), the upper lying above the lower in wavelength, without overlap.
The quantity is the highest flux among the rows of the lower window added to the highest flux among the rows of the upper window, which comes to 34.1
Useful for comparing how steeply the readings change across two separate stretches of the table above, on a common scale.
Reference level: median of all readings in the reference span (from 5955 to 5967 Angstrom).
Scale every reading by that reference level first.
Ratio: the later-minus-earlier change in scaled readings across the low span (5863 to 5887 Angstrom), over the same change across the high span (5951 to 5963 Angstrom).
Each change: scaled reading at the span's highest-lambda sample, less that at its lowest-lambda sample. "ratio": -10.3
